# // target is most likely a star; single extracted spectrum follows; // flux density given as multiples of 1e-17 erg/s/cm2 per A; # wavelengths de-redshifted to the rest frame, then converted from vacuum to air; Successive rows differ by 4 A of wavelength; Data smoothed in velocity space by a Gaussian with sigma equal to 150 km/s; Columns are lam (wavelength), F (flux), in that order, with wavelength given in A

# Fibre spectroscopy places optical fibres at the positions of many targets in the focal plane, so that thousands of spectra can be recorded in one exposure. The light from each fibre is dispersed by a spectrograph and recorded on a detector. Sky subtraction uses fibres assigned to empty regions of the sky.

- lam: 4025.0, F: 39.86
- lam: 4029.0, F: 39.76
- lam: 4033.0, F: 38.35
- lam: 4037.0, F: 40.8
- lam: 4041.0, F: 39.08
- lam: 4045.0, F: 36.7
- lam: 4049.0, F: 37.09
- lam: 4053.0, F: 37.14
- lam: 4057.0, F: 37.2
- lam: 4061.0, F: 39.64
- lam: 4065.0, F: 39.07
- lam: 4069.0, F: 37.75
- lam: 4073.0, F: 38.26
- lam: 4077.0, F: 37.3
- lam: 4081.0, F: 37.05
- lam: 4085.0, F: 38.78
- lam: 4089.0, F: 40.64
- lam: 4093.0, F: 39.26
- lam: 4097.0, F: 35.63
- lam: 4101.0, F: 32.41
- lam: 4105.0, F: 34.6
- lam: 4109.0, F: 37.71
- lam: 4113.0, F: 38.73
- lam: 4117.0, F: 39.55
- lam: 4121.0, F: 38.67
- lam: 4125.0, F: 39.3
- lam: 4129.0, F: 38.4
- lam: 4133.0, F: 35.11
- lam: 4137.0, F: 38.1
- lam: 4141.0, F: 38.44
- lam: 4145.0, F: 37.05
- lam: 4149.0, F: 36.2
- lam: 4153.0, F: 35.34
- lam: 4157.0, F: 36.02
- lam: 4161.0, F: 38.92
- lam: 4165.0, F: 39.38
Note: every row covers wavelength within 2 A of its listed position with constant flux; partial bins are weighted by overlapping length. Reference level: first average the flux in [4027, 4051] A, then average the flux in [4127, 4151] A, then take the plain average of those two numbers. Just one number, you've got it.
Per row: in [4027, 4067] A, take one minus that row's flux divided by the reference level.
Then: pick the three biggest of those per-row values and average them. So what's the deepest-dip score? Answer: 0.025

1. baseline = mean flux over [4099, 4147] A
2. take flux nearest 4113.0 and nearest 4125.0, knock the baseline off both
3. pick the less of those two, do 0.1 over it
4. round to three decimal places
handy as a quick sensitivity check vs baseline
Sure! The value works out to 0.072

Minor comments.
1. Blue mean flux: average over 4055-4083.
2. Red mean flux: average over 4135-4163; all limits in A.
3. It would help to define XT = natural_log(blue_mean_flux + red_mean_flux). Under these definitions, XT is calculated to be 4.32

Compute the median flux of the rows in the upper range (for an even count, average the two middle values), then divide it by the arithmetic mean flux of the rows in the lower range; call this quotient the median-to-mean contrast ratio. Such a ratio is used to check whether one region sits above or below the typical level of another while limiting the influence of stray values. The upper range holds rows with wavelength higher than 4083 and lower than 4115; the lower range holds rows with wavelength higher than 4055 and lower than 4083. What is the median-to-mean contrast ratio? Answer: 1.00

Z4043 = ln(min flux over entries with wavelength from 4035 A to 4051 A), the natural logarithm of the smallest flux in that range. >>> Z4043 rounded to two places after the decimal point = 3.60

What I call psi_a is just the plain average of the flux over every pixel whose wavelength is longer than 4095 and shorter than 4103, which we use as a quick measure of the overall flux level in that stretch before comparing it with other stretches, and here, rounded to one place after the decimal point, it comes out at 34.0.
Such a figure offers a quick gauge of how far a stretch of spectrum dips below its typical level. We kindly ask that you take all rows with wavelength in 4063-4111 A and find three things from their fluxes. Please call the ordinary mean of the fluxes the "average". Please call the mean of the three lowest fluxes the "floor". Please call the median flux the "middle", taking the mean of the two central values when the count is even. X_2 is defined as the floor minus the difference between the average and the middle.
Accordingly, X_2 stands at 34.6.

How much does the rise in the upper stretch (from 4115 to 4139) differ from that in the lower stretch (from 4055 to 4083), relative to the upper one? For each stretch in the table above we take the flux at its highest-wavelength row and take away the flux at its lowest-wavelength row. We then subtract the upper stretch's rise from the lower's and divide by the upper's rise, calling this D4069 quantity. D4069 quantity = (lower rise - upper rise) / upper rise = -0.90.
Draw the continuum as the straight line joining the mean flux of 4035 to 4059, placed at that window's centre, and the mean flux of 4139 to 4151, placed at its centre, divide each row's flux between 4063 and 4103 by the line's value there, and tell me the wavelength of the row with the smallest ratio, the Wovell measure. 4101.0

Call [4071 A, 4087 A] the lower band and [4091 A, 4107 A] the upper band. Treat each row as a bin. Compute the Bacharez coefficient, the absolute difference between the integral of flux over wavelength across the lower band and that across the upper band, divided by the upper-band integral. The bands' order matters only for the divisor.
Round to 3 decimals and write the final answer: 0.067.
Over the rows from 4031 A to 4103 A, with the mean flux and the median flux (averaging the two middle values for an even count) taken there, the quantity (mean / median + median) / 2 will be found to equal 19.5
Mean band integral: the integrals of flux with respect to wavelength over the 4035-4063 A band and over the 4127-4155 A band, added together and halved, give 1053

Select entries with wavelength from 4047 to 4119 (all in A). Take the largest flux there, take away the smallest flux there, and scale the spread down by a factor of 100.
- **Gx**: 0.082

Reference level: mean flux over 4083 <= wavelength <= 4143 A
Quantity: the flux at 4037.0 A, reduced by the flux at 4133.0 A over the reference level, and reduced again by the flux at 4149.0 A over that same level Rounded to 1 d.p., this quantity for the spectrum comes 38.9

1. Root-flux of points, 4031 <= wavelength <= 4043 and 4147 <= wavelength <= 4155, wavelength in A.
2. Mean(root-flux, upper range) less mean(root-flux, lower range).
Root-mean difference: -0.30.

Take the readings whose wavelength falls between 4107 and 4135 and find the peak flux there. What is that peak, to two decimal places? 39.55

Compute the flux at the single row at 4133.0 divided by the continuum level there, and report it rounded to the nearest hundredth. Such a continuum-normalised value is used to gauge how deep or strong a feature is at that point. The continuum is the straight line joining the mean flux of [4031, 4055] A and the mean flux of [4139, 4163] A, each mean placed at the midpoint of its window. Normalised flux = 0.94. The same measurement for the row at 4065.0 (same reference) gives 1.03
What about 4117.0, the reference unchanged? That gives 1.06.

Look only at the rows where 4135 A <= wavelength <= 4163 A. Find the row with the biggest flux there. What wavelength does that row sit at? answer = 4161.0 A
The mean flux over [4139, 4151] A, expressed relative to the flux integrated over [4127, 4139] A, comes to 0.0834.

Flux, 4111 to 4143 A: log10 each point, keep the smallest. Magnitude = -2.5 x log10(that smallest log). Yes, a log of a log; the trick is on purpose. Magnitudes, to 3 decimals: -0.473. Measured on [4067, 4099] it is -0.477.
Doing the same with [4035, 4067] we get -0.486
